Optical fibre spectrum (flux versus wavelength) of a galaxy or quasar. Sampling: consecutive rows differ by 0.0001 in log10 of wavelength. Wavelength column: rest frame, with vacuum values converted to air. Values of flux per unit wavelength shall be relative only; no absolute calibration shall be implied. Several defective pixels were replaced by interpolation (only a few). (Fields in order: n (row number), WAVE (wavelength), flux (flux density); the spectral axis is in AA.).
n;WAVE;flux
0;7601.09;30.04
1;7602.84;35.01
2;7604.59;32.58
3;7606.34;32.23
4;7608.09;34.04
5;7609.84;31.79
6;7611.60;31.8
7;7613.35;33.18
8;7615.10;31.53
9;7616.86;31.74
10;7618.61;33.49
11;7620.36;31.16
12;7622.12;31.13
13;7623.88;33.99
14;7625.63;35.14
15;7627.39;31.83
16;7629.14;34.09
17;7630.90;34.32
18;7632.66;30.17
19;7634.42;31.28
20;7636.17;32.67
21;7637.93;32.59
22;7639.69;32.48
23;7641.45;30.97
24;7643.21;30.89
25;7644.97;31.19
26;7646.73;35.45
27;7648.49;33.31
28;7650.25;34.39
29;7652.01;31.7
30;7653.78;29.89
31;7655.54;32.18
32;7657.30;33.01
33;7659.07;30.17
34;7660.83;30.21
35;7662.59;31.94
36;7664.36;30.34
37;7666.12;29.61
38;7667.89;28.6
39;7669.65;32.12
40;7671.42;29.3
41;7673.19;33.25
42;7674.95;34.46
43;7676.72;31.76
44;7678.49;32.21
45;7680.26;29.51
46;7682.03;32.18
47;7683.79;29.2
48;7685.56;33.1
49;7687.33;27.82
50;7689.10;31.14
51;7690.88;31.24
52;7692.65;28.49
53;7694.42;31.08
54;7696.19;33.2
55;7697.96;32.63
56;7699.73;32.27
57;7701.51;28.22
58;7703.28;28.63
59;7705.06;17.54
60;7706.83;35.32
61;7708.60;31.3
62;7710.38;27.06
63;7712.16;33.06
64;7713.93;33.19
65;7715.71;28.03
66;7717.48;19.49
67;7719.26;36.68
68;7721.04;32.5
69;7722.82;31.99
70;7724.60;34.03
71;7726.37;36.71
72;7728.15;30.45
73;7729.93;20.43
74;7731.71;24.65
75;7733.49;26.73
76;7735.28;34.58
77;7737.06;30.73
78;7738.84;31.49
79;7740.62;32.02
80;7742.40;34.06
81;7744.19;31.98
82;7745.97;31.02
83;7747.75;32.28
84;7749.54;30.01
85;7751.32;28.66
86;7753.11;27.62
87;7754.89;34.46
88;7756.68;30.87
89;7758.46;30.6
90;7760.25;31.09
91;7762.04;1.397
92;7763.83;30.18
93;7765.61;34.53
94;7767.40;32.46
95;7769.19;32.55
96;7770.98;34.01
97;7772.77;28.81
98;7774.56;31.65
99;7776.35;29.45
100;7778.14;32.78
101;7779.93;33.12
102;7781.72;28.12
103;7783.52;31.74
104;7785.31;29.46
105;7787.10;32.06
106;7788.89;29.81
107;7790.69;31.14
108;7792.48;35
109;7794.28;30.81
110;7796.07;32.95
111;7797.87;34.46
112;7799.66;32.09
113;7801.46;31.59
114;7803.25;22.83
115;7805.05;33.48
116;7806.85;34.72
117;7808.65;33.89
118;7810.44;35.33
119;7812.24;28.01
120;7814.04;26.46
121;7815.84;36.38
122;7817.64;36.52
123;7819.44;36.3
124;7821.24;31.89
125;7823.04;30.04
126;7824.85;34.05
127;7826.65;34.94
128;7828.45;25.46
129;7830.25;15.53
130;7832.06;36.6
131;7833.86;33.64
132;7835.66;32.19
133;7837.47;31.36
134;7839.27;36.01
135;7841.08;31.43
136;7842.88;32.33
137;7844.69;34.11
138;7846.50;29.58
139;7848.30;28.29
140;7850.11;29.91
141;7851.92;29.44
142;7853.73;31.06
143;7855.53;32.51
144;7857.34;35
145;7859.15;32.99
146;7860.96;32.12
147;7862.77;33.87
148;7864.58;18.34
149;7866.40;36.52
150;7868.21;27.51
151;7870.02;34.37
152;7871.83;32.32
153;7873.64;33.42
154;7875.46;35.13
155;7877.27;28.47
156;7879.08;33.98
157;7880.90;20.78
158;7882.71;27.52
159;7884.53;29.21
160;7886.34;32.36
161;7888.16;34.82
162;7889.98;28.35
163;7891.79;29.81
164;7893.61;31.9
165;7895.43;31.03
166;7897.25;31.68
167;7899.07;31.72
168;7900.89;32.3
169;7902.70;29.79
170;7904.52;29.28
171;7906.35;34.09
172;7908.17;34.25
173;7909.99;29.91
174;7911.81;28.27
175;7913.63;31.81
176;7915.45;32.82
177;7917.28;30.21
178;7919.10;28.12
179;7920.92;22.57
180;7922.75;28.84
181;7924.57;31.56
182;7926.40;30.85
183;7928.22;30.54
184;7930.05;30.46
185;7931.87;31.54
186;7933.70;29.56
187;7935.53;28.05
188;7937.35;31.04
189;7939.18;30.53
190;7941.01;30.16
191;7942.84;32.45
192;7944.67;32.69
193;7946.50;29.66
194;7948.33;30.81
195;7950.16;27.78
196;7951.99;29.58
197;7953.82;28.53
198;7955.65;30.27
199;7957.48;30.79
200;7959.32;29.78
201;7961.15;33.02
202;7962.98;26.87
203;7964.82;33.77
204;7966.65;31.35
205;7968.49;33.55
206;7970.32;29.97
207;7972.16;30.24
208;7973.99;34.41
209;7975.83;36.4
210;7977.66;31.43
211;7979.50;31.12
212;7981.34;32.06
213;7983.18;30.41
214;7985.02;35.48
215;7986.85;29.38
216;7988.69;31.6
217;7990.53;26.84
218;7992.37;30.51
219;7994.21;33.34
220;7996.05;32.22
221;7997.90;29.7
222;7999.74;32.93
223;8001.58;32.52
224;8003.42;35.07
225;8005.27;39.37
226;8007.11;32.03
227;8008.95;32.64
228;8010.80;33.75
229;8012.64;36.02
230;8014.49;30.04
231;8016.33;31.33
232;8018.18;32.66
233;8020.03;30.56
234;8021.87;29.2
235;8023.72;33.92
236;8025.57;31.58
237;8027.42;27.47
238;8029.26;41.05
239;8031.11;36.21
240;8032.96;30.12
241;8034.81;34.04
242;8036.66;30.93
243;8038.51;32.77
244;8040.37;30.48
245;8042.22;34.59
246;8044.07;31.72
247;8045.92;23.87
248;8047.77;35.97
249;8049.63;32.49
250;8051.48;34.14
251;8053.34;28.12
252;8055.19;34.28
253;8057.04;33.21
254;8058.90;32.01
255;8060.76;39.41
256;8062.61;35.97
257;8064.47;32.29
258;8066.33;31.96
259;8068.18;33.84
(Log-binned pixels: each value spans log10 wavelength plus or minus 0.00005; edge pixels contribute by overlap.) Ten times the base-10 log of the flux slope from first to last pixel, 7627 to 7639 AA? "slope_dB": -11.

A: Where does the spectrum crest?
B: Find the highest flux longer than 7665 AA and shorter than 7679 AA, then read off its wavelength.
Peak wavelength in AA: 7674.95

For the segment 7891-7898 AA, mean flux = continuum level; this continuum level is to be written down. 31.1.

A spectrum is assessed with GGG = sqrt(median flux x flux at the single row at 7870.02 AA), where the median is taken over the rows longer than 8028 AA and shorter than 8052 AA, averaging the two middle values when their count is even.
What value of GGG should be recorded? 33.6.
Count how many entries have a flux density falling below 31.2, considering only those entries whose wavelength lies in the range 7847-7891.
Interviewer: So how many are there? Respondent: 11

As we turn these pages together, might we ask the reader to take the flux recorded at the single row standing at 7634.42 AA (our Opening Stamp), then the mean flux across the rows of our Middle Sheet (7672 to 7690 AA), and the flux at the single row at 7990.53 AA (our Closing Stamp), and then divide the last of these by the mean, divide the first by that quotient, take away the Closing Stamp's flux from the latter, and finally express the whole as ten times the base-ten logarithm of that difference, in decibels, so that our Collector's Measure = 10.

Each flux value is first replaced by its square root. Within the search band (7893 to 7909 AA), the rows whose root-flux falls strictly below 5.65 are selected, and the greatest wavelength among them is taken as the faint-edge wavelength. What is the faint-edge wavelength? 7904.52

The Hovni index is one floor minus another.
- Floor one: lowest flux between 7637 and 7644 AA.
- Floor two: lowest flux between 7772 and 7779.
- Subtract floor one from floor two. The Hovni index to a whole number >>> -2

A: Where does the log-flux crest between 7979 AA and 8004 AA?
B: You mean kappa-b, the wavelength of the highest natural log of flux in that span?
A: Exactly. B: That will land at 7985.02 AA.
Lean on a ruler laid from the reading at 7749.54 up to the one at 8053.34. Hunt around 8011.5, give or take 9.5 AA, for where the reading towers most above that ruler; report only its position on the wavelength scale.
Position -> 8005.27 AA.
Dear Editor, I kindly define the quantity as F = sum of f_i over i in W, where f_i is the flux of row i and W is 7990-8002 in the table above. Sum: 218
